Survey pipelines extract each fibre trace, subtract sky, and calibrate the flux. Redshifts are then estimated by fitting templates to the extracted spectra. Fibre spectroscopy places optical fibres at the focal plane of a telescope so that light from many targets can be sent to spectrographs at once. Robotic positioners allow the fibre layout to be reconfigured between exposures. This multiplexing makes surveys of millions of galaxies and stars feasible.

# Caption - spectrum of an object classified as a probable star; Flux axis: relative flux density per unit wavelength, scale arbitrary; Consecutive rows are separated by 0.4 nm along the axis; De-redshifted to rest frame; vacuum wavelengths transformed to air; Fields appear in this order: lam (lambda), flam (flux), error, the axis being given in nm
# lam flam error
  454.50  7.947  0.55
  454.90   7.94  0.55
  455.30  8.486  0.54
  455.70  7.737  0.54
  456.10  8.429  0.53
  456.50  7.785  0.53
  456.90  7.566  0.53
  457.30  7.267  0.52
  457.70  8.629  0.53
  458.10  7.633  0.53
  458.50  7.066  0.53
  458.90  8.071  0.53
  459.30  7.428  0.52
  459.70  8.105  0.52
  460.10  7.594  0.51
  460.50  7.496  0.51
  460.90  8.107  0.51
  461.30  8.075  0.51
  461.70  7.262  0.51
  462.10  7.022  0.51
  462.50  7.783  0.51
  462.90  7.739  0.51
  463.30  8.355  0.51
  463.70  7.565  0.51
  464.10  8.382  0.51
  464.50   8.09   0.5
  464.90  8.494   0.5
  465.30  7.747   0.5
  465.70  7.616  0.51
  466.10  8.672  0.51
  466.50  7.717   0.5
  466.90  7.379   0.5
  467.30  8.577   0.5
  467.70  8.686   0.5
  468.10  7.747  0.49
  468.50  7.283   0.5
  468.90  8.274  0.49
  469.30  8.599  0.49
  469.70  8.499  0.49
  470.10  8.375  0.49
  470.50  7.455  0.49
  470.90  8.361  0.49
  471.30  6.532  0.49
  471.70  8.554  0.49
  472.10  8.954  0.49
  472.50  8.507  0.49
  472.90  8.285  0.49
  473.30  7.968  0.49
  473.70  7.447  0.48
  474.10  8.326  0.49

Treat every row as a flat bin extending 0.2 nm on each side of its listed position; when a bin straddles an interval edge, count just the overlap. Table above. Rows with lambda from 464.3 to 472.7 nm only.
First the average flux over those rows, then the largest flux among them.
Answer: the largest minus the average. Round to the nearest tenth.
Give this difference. 0.9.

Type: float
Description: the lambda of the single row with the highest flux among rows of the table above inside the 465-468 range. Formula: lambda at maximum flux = 467.70 nm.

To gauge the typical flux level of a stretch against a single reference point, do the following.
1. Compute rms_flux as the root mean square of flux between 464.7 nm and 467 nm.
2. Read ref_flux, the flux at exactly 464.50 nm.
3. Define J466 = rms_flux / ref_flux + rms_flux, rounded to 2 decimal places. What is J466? 8.93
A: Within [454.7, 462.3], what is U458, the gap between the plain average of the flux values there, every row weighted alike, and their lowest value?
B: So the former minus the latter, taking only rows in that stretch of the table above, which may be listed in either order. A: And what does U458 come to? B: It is 0.75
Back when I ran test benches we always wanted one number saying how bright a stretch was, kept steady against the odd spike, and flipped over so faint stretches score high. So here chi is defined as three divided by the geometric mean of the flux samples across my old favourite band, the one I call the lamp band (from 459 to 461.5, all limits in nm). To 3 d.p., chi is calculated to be 0.385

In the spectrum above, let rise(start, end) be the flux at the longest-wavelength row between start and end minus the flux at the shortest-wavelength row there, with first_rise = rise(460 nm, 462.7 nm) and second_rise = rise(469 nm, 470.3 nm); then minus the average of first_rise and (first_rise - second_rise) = -0.30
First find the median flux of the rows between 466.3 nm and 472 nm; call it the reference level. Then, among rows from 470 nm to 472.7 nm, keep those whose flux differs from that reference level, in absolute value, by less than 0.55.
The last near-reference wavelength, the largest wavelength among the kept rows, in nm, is 472.50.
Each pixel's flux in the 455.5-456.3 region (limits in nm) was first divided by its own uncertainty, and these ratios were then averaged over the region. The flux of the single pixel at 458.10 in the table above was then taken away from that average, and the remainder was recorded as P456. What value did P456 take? 7.48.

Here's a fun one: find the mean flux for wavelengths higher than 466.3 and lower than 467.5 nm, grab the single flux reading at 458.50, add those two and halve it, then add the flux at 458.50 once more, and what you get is 14.5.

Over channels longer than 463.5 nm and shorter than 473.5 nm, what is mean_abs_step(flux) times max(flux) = 6.0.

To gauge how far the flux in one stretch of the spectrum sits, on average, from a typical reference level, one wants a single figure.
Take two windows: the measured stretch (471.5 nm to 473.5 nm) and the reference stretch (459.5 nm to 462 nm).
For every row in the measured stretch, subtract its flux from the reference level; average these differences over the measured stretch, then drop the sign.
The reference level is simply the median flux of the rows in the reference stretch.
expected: 0.62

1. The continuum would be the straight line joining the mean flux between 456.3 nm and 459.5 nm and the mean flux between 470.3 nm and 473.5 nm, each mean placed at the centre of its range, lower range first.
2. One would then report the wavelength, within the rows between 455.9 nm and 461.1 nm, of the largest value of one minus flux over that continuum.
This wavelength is 458.50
